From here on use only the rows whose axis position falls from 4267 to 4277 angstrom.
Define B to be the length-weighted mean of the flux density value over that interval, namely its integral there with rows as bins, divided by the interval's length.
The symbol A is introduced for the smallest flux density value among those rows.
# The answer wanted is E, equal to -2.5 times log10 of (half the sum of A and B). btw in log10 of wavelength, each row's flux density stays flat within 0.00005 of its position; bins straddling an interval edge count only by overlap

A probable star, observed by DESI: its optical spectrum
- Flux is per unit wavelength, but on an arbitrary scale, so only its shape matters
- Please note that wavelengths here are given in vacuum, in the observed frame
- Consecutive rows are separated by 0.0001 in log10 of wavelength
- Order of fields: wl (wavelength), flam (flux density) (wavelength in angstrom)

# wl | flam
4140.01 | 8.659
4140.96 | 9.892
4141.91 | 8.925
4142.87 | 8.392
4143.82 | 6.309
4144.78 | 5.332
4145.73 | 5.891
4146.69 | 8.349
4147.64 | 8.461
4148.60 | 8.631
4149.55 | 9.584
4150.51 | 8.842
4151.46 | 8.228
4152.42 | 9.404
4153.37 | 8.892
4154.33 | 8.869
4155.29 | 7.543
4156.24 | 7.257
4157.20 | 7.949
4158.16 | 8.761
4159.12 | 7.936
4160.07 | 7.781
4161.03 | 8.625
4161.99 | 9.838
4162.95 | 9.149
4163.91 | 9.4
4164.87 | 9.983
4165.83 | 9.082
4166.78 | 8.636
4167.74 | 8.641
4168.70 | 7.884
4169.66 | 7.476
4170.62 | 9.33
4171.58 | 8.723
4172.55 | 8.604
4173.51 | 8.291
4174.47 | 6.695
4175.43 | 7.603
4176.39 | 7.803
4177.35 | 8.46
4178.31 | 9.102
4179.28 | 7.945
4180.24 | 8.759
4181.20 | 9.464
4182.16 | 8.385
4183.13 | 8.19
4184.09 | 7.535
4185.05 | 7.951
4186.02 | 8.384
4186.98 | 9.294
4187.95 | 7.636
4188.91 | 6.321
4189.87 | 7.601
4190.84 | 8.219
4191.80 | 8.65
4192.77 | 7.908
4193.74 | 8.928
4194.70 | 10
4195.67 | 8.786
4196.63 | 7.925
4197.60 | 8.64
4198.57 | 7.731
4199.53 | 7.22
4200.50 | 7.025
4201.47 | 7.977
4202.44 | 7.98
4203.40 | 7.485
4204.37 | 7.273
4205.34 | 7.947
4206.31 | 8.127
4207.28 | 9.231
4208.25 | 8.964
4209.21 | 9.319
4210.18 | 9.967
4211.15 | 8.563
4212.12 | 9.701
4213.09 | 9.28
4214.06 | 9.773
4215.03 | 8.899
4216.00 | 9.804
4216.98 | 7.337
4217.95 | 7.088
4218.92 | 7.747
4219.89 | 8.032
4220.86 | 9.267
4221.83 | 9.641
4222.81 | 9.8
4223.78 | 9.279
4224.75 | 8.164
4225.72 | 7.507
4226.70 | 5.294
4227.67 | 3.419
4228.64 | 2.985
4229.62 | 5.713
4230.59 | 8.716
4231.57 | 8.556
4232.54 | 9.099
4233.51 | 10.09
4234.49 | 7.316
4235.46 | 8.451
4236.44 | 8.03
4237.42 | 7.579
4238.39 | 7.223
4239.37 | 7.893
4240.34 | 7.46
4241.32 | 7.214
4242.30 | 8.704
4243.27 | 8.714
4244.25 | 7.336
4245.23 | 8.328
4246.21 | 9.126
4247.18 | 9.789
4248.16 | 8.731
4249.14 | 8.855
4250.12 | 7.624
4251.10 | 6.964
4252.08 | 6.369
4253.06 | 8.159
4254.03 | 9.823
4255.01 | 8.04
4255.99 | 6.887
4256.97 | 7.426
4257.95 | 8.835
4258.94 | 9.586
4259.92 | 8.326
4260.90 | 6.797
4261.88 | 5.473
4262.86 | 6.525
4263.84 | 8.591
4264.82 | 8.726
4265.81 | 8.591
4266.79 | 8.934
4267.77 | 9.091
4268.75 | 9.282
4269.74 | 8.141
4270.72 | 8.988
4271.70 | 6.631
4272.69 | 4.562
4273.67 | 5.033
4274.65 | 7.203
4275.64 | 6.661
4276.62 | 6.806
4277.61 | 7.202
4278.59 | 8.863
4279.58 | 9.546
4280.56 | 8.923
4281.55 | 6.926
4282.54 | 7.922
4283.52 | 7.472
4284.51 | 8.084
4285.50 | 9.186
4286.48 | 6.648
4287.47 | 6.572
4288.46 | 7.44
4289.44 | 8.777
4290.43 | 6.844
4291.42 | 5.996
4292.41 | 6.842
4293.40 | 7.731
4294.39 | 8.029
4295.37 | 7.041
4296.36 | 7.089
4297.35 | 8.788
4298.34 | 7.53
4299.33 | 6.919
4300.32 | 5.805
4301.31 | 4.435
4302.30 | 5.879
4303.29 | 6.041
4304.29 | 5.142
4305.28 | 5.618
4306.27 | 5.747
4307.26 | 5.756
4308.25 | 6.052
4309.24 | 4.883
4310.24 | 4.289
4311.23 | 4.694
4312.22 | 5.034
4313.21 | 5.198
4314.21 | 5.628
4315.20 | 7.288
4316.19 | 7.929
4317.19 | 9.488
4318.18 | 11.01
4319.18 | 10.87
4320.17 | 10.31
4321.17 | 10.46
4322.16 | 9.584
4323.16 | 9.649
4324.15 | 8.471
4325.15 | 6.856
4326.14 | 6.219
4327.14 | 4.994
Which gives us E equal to -1.932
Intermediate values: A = 4.562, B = 7.30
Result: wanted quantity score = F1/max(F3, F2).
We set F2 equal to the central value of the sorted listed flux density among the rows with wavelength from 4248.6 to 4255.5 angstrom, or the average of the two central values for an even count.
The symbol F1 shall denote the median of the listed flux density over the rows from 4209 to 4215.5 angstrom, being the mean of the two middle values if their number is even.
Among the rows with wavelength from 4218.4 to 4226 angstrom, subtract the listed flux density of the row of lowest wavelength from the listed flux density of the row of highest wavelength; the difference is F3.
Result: 1.16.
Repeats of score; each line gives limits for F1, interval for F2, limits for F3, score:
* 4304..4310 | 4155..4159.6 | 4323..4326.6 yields 0.72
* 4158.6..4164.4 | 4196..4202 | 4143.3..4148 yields 1.14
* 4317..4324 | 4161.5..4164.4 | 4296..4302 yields 1.10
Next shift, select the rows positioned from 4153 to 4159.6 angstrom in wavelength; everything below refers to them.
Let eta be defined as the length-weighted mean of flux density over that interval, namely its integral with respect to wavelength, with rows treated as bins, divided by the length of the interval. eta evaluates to 8.16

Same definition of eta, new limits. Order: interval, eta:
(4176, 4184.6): 8.41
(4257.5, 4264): 7.68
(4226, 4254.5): 7.71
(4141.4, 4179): 8.32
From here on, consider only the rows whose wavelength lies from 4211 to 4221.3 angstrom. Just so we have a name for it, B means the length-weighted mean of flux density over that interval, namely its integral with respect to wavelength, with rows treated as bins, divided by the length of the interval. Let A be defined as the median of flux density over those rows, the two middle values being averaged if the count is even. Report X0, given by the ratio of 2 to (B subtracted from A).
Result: 9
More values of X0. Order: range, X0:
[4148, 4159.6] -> 10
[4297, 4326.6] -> -2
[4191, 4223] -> 18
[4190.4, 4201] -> -37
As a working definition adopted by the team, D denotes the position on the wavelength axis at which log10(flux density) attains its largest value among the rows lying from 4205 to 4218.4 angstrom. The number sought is 4210.18 angstrom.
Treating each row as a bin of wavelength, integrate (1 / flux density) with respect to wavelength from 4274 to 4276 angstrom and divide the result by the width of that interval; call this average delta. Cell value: 0.148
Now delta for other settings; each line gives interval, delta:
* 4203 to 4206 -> 0.131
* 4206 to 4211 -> 0.110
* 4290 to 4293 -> 0.152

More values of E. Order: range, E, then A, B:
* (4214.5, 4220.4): -2.206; 7.088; 8.17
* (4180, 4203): -2.151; 6.321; 8.18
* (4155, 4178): -2.195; 6.695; 8.41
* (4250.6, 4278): -1.963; 4.562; 7.63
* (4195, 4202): -2.186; 7.025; 7.95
